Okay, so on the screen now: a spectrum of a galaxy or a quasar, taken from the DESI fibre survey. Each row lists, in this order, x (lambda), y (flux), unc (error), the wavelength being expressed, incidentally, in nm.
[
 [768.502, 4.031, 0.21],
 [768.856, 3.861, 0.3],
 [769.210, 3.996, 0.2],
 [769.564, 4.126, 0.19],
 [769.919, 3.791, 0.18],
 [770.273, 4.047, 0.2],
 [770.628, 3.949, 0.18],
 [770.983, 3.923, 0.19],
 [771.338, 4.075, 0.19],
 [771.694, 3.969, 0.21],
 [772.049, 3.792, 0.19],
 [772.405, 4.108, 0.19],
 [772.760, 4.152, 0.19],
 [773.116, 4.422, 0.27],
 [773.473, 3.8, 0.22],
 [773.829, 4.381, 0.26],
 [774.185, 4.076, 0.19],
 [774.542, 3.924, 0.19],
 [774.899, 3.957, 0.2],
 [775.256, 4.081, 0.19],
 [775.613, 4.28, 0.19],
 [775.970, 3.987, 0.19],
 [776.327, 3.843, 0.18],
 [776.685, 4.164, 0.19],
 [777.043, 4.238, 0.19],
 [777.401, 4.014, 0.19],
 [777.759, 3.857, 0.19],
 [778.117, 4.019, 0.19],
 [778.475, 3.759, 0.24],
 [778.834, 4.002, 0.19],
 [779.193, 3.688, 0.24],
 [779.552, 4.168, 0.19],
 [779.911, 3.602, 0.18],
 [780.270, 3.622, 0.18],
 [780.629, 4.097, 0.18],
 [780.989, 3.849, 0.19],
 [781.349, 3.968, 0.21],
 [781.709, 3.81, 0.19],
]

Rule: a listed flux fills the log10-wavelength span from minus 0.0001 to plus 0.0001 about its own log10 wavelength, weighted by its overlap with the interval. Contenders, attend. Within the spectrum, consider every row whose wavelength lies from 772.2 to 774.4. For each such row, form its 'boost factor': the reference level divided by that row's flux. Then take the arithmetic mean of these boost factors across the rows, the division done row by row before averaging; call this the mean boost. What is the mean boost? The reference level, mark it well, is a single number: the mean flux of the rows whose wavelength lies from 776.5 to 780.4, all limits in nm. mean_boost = 0.95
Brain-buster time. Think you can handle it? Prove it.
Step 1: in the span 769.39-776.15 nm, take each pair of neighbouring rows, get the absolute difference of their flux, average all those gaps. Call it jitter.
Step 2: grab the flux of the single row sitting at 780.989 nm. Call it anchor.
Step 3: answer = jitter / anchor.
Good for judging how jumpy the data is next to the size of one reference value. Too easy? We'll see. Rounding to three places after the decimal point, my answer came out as 0.059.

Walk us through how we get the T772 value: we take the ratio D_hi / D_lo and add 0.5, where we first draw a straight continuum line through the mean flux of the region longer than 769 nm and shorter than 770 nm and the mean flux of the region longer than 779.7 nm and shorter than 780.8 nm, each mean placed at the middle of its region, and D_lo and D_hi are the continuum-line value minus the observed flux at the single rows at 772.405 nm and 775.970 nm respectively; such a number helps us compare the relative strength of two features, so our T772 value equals 1.2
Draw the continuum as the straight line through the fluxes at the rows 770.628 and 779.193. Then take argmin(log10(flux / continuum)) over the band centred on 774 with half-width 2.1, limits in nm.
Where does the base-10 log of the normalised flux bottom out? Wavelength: 772.049 nm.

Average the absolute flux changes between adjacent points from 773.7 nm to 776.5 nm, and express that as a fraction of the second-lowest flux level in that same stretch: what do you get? 0.046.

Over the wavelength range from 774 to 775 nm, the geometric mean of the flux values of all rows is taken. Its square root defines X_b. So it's 2.00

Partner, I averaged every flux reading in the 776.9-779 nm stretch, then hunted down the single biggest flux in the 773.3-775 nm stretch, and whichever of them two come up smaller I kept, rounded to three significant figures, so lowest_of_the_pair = 3.98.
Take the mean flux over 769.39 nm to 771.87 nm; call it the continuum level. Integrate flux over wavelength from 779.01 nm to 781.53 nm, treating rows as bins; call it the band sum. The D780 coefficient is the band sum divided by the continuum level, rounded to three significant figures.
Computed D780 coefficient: 2.44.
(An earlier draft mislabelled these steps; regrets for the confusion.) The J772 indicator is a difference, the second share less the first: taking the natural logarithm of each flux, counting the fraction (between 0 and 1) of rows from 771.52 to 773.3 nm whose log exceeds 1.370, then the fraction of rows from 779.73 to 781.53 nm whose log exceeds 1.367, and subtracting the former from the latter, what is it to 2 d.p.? -0.40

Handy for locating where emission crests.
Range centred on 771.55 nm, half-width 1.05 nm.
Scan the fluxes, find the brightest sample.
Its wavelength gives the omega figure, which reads 772.405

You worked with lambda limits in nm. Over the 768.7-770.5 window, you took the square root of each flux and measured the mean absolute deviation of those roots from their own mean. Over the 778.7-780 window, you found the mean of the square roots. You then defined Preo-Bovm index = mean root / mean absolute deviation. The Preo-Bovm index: 71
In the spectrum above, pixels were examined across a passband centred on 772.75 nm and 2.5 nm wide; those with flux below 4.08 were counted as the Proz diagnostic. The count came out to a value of 3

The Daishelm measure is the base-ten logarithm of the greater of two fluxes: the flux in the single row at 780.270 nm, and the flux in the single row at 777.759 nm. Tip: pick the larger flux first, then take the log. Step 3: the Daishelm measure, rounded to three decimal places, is 0.586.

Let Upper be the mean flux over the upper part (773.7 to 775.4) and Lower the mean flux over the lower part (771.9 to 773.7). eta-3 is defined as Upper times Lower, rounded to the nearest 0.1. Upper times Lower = 16.6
